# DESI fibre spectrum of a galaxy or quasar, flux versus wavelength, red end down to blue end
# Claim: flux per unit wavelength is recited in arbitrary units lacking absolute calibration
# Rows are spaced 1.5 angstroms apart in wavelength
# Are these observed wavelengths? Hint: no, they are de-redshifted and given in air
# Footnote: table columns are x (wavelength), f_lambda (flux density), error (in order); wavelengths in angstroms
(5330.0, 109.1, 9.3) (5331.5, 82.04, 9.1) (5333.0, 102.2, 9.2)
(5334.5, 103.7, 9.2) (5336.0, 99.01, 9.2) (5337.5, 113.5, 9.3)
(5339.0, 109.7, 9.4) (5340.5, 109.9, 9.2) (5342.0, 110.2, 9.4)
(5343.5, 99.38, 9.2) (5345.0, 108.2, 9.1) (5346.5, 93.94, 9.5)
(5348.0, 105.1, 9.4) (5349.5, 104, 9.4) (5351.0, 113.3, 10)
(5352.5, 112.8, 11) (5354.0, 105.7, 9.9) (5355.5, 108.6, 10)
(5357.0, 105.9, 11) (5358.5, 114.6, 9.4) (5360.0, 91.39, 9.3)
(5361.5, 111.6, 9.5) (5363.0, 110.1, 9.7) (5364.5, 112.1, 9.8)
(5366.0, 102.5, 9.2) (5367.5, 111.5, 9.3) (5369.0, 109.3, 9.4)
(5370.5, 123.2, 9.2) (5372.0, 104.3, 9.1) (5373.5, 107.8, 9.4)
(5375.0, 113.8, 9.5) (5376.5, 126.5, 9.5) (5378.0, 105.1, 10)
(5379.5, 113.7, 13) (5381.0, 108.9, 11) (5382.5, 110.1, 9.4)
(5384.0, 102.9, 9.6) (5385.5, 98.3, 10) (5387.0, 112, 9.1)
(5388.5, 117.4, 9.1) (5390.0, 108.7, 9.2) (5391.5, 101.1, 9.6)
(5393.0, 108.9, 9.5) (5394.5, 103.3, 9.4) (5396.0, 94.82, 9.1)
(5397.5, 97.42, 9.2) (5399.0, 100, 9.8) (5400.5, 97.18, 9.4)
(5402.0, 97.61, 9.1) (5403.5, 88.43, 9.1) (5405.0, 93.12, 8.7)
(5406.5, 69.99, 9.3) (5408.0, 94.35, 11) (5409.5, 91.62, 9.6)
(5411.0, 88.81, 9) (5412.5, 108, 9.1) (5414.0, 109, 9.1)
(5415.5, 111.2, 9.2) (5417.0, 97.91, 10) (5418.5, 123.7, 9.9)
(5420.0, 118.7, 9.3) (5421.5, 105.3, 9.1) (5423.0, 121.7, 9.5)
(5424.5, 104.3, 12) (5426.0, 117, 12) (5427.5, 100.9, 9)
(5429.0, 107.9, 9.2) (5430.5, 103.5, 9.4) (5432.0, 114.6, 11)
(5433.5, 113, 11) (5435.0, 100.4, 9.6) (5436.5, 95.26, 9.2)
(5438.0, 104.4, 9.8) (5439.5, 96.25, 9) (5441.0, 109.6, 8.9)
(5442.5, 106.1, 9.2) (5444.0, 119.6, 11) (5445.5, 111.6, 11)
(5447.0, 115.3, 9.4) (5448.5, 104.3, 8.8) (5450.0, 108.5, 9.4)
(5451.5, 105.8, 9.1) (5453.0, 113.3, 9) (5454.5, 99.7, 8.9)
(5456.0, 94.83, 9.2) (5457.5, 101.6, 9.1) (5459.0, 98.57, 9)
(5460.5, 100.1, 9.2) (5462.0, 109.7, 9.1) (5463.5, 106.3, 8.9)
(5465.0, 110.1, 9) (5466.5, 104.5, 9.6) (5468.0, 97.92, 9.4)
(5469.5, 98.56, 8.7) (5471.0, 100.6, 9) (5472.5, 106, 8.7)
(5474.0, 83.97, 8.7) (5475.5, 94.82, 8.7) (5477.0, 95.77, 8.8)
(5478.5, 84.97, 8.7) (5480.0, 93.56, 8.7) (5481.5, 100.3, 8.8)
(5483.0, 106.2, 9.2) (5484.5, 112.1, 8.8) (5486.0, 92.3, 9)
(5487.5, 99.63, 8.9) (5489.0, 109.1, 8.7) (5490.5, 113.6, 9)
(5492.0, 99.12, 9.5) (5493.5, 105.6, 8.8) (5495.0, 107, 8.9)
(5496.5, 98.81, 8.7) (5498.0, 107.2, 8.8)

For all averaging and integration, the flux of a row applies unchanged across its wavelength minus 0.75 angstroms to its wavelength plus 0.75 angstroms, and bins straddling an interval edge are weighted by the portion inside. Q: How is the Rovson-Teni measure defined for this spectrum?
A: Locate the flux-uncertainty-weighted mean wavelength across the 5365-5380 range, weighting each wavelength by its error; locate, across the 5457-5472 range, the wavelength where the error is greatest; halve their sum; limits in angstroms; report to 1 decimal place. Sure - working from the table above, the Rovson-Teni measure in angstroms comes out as 5419.8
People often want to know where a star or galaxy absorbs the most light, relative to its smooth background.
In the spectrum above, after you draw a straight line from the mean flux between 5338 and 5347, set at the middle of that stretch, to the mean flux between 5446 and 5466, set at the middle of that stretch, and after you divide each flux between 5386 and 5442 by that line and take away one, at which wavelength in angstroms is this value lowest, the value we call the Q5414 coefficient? 5406.5 angstroms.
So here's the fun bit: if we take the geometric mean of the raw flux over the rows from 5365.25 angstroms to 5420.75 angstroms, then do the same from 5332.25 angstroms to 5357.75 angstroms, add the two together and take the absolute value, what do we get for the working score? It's 210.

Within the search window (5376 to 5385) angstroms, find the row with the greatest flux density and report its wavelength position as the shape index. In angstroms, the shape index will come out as 5376.5 angstroms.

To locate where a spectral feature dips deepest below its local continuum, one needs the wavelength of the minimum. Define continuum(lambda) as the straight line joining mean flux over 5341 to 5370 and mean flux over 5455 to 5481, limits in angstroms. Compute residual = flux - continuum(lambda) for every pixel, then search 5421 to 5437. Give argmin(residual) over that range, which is 5436.5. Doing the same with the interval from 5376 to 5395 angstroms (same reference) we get 5385.5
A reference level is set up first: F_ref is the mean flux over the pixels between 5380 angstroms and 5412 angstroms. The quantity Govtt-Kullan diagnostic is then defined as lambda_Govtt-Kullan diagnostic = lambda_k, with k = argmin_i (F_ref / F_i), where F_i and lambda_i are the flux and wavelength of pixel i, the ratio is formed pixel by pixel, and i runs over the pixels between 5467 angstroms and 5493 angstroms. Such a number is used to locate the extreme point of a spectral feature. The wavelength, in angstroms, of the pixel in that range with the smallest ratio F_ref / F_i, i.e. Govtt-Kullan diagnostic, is 5490.5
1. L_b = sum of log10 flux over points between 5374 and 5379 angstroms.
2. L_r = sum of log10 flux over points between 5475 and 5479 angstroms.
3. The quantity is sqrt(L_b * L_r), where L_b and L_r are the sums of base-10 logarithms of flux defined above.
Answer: 6.0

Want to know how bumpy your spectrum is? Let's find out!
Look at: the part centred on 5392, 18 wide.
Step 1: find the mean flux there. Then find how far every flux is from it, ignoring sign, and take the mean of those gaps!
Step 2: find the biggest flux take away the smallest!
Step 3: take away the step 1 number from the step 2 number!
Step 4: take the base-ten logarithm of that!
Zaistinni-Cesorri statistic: 1.23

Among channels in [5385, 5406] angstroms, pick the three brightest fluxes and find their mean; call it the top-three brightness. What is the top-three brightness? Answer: 113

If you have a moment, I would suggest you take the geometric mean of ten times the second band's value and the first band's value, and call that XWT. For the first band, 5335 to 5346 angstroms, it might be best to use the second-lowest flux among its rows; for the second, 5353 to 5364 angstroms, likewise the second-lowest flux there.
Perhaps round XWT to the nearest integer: 324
